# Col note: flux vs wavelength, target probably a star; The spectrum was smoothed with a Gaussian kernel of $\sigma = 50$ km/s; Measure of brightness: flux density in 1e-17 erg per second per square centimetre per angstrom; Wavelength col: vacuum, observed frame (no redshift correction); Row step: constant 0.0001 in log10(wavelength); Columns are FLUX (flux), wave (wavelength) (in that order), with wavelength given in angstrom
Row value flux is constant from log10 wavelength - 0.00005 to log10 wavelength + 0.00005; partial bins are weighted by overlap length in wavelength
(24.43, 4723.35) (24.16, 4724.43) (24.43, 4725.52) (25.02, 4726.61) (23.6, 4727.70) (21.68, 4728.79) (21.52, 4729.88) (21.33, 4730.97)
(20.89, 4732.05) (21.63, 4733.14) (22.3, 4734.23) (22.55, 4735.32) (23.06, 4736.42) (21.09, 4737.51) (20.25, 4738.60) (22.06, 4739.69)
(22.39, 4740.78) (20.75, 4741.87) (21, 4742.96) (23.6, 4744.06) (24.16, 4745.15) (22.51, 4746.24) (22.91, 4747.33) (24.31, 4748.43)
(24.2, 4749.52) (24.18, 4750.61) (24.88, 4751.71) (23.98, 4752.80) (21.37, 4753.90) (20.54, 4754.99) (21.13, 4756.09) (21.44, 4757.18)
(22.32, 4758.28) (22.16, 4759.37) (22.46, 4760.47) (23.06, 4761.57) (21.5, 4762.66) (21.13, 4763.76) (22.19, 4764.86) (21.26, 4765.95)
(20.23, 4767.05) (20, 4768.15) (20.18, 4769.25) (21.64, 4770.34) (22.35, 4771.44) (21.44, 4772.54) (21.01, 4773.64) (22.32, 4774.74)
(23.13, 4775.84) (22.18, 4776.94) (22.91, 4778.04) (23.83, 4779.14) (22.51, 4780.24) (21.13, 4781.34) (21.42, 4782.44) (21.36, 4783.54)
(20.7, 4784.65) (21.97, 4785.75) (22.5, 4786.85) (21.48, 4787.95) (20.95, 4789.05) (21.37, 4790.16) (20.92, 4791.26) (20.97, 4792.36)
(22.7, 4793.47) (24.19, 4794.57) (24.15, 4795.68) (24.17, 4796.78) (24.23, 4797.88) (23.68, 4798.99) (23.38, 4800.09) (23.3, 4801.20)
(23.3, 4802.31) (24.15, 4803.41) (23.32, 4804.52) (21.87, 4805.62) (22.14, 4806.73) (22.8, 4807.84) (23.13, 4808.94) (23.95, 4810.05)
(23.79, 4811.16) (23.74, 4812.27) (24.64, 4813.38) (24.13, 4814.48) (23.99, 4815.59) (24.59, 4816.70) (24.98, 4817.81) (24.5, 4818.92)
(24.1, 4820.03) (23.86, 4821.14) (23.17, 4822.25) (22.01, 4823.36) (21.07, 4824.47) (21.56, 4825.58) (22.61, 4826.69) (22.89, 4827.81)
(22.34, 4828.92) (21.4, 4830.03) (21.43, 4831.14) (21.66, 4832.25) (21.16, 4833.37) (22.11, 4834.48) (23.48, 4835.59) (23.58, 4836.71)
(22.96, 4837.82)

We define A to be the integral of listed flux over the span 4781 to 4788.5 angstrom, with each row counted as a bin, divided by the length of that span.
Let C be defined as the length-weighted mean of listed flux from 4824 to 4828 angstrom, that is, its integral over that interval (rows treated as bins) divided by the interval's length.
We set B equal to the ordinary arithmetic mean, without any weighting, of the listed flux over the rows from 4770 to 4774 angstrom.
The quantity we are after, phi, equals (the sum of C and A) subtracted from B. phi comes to -22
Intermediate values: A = 21.5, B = 21.6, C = 21.9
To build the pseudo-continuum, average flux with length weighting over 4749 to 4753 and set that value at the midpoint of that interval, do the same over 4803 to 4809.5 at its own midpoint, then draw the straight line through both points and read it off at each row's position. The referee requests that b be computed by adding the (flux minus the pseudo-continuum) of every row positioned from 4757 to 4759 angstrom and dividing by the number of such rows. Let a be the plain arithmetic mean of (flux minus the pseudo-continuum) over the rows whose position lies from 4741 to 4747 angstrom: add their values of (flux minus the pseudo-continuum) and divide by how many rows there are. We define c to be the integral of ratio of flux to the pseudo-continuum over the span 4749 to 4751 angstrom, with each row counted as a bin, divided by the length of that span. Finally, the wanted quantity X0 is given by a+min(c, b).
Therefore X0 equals -4.4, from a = -2.1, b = -2.3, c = 0.994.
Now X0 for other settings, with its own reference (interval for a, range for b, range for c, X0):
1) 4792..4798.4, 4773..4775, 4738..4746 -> -1.8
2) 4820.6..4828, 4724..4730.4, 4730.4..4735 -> -1.5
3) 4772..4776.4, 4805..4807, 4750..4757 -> -2.6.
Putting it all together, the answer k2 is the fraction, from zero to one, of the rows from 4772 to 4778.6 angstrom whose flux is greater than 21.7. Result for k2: 0.7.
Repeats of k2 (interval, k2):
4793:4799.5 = 1.0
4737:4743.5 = 0.3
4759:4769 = 0.4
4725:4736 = 0.5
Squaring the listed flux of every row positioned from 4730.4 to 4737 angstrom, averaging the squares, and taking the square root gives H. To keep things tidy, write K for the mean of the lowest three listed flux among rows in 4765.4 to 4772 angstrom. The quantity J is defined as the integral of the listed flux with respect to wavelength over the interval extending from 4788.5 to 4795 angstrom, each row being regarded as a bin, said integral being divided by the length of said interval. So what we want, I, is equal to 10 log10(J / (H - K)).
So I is 10.7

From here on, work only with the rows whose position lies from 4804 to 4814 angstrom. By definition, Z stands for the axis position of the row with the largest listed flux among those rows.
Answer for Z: 4813.38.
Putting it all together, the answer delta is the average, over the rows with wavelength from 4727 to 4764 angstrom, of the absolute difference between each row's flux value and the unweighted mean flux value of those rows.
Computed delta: 1.0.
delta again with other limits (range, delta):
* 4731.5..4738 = 0.7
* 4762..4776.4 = 0.7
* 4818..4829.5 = 0.9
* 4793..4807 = 0.6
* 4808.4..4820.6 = 0.4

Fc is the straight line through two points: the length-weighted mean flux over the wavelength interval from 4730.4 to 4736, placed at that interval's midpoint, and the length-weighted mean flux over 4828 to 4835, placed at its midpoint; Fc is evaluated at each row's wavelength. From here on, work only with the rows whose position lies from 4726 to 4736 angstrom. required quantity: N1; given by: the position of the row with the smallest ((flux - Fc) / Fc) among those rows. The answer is 4732.05 angstrom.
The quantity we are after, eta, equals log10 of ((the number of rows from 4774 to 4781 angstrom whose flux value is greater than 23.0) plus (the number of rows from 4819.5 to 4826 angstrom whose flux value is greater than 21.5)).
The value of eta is 0.85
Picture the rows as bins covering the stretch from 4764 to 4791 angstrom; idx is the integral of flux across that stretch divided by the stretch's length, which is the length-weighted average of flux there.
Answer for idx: 21.7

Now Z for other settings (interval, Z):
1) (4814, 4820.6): 4817.81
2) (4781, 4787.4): 4786.85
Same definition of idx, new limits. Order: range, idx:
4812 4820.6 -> 24.4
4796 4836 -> 23.1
